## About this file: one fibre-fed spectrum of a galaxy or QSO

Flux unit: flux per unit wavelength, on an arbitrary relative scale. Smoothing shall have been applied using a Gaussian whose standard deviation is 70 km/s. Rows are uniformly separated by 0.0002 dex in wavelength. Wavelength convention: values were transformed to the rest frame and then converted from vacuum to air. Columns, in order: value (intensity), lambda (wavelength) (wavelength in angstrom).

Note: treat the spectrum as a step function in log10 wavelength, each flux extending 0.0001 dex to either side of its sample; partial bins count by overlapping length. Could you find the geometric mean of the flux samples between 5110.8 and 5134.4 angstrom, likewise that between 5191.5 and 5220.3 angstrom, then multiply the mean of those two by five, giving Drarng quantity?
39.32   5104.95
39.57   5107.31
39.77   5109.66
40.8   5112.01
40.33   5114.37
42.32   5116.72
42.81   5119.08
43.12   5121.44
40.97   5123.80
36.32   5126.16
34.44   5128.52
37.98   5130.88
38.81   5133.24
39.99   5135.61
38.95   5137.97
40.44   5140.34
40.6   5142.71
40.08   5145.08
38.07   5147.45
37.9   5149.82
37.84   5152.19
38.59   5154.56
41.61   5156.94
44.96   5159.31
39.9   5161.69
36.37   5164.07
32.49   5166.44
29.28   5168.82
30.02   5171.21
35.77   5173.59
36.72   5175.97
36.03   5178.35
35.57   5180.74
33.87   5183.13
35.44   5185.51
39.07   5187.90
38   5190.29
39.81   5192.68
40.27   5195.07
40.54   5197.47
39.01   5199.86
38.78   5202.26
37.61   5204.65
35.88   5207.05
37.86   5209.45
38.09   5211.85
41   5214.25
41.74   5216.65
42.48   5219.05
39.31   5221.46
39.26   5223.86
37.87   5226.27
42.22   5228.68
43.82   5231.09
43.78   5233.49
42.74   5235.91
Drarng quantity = 198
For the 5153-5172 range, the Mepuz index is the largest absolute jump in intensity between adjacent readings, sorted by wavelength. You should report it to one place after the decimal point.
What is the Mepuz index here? 5.1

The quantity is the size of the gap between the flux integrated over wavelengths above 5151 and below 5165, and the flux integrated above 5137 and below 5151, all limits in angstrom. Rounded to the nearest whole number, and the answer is 9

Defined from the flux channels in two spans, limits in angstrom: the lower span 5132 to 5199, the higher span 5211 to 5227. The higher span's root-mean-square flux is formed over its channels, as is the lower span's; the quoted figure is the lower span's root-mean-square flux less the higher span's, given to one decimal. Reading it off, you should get -2.1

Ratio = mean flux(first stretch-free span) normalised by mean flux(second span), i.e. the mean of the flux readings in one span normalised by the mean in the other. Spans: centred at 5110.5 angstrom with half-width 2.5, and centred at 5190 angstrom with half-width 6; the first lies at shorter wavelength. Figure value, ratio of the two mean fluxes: 1.05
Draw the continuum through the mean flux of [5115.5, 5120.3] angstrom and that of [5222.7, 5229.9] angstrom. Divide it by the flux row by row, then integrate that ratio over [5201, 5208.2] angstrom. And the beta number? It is 7.76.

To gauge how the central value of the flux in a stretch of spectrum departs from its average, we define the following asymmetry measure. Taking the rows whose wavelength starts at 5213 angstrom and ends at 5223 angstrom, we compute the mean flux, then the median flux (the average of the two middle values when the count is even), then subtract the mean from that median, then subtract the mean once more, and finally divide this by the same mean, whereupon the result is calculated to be -0.99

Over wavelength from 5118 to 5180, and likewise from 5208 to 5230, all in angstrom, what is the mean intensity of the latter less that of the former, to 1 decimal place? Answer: 1.9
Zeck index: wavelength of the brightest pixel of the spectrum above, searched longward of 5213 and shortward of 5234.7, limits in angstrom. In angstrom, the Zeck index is 5231.09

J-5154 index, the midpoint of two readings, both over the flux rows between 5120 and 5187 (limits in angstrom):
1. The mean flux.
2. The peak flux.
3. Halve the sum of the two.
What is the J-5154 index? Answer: 41.3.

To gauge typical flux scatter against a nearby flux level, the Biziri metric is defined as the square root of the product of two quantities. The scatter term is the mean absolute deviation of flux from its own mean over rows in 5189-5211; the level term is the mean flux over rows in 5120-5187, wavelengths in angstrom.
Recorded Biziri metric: 6.6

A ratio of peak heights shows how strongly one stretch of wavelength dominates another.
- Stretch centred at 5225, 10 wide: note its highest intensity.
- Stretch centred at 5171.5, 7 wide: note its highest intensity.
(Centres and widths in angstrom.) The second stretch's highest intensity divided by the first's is 0.85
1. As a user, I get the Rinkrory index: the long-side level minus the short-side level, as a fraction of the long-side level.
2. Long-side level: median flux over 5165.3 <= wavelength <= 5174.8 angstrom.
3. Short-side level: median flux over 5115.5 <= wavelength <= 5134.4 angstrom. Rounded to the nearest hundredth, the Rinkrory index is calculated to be -0.28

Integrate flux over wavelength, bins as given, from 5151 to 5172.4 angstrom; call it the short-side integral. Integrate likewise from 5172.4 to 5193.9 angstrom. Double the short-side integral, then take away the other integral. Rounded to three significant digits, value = 785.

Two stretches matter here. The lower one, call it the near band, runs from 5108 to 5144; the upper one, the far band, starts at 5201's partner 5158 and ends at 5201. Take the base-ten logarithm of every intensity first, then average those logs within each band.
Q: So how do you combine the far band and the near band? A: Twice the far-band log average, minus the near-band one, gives 1.53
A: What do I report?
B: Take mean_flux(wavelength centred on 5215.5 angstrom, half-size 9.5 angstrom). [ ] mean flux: 39.5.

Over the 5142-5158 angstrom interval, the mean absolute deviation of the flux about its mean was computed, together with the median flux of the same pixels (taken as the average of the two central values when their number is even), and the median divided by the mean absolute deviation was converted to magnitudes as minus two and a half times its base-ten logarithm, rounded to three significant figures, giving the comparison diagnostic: -3.68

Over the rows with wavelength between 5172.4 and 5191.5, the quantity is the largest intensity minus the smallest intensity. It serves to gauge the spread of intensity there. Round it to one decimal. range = 5.2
